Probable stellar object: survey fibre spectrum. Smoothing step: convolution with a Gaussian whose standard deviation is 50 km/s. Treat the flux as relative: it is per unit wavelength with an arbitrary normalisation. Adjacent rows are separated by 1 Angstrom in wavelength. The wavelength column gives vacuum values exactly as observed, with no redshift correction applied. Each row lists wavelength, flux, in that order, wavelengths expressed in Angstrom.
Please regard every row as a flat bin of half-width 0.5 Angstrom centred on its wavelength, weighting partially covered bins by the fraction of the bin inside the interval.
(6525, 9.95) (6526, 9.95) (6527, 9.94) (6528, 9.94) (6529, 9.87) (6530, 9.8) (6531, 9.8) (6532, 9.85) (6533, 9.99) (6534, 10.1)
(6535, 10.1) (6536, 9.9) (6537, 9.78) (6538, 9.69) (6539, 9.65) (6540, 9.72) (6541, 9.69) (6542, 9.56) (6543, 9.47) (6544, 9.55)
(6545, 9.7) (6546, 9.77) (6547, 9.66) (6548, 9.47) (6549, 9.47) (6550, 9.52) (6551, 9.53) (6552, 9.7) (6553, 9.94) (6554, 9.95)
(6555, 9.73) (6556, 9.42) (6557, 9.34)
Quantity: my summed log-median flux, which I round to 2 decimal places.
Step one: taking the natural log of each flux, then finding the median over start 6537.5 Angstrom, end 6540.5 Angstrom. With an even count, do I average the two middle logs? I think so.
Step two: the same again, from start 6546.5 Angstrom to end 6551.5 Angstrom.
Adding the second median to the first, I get 4.52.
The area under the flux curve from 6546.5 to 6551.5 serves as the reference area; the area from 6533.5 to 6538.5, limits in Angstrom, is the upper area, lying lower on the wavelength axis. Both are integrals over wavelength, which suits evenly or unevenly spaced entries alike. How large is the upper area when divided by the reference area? 1.040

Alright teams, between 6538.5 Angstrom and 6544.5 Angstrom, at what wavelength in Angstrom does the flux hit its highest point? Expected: 6540 Angstrom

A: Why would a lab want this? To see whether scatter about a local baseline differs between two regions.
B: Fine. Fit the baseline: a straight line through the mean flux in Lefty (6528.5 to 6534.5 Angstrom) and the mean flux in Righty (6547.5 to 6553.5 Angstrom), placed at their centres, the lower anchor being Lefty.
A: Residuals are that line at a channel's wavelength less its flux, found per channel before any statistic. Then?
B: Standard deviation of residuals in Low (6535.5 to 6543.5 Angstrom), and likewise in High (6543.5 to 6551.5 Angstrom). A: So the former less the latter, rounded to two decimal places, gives 0.00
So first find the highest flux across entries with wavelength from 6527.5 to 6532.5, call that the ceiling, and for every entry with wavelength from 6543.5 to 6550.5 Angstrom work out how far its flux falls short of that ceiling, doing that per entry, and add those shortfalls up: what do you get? 2.4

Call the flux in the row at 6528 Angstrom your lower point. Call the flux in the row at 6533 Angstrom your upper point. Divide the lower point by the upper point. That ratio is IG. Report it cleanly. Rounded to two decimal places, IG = 0.99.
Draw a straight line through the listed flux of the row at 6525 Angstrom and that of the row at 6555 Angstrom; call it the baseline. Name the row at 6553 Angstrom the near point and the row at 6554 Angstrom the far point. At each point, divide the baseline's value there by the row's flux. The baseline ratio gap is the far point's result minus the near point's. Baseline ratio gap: -0.002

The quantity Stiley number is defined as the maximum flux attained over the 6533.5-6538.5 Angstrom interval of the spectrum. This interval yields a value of 10.1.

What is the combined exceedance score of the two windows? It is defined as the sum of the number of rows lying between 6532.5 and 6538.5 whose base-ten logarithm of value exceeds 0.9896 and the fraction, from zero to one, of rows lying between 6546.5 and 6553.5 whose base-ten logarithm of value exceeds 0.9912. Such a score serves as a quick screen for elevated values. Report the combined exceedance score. 5.1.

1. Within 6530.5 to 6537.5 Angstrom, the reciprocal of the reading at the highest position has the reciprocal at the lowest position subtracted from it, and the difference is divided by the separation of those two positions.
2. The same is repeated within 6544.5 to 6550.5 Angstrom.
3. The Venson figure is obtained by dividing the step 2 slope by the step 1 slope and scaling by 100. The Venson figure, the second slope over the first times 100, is 1121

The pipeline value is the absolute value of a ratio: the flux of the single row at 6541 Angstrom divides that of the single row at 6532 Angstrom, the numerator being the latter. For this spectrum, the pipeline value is 1.02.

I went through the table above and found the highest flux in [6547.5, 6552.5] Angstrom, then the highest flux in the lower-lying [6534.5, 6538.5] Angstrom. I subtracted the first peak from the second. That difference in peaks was 0.40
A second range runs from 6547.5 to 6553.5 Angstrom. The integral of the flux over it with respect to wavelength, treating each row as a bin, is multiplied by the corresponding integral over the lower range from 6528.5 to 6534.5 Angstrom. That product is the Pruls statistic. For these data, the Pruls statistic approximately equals 3424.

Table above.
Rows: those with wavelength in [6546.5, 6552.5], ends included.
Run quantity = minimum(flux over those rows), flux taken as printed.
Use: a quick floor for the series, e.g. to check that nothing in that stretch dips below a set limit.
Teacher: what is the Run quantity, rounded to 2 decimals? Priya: 9.47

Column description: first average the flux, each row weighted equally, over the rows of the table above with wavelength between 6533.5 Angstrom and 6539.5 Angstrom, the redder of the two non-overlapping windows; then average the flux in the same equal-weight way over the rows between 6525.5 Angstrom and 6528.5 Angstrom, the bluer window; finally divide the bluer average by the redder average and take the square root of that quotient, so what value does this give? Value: 1.00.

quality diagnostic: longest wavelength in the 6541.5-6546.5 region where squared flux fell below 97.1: 6546 Angstrom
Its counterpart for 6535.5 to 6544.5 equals 6544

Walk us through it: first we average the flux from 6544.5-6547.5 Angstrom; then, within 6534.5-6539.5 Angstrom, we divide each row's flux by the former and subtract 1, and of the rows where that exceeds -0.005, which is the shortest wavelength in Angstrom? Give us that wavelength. 6535 Angstrom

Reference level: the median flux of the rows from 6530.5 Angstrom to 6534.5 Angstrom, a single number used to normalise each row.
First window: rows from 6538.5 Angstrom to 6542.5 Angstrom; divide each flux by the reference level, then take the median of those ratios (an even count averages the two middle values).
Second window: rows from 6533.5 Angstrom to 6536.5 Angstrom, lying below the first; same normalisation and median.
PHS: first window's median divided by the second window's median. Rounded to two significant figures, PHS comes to 0.96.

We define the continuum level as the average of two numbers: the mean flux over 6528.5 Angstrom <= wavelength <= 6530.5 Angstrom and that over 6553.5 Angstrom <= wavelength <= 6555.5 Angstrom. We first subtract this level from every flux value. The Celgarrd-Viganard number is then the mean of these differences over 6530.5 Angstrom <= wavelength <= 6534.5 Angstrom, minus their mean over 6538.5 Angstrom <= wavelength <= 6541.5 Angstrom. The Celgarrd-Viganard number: 0.25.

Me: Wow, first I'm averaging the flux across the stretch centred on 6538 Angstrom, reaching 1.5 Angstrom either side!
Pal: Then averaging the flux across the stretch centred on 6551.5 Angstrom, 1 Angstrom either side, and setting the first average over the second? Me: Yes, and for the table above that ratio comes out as 1.01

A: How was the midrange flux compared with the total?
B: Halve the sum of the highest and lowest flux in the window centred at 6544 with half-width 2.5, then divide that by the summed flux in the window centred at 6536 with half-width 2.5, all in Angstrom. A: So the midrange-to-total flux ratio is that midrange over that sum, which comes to 0.194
